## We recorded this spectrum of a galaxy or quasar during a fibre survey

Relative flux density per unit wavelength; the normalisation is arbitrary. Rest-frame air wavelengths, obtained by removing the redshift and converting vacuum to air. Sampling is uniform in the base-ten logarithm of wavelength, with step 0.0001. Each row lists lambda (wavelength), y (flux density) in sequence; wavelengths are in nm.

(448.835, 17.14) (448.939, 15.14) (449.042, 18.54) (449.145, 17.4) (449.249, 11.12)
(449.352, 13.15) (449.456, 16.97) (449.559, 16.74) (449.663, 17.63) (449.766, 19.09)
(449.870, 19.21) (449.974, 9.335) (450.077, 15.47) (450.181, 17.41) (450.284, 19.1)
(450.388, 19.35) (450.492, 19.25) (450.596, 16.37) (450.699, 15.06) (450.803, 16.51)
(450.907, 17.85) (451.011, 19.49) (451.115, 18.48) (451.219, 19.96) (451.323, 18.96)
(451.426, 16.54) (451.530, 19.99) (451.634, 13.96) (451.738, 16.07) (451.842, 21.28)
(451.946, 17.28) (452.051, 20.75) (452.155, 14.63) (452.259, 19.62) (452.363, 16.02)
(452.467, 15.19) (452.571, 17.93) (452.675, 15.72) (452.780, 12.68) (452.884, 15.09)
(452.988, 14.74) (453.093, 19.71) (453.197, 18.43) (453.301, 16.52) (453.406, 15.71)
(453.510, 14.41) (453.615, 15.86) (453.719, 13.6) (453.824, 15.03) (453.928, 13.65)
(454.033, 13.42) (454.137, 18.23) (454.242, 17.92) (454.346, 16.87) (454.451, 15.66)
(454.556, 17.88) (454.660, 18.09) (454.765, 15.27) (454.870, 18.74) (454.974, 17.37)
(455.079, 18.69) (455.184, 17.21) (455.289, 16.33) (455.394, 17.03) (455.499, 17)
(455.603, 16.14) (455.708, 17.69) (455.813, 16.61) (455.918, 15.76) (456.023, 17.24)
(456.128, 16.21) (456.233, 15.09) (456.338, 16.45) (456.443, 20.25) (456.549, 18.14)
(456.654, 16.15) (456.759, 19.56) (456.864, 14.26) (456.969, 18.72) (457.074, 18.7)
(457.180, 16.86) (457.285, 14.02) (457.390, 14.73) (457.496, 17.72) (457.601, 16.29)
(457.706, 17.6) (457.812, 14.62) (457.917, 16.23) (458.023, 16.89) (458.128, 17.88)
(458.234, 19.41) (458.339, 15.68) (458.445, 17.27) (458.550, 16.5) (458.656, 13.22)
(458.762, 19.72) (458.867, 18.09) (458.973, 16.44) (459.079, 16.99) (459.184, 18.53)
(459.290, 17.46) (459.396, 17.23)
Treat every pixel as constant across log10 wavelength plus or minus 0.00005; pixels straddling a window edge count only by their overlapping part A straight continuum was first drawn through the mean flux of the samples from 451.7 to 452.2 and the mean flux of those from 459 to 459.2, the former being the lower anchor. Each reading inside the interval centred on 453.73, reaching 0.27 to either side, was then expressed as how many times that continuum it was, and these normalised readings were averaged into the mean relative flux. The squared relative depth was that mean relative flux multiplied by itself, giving 0.65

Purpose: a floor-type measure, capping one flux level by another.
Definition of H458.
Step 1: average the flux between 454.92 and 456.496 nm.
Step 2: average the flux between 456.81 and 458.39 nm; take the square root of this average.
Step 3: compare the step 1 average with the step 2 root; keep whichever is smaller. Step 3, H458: 4.08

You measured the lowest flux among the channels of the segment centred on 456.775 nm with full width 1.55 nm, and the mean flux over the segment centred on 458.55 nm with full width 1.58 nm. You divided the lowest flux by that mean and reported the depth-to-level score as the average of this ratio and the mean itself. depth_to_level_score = 8.91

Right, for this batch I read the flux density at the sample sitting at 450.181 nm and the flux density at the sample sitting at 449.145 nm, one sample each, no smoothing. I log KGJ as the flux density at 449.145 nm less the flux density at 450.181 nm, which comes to 0.0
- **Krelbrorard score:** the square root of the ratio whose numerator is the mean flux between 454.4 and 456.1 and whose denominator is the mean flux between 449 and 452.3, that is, 0.99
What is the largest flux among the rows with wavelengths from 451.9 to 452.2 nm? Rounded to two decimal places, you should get 20.75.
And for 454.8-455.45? 18.74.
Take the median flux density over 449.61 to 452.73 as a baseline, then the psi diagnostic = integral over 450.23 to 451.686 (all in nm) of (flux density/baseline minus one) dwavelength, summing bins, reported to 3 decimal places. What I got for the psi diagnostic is 0.015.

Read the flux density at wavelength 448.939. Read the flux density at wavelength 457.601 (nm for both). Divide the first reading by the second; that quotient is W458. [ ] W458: 0.93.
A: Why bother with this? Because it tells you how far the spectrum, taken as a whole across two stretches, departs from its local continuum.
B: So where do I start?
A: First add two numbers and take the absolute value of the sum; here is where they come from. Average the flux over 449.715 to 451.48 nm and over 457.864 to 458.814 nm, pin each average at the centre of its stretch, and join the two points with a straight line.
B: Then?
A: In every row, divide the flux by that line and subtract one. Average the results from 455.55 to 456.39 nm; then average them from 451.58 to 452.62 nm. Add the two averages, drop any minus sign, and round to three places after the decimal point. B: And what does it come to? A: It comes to 0.050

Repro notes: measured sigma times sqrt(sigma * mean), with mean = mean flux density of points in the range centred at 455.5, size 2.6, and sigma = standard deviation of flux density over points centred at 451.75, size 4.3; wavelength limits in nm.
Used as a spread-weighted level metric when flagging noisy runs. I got 16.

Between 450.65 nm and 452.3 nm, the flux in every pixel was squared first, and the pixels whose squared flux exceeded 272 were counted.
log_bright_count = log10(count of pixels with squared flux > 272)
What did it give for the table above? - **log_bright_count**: 1.08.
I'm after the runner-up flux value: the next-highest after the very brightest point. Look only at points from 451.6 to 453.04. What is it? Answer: 20.75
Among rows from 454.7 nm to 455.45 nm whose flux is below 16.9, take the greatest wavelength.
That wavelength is 455.289 nm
